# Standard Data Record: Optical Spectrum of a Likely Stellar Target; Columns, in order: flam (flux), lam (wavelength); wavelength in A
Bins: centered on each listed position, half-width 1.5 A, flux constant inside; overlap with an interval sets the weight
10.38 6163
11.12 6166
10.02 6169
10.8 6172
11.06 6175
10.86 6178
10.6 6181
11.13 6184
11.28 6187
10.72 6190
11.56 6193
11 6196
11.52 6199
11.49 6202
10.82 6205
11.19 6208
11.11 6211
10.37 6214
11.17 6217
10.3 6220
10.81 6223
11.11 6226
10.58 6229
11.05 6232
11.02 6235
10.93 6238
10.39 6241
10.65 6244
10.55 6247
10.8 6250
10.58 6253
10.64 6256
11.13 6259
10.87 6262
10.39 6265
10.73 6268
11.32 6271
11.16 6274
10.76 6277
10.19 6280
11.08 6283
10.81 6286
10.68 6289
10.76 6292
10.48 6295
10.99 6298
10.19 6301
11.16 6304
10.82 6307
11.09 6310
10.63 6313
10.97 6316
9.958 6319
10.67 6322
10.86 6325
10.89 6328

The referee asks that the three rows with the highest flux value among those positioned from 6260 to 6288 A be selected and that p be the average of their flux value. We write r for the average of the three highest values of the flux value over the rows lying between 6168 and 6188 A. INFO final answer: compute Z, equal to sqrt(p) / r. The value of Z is 0.300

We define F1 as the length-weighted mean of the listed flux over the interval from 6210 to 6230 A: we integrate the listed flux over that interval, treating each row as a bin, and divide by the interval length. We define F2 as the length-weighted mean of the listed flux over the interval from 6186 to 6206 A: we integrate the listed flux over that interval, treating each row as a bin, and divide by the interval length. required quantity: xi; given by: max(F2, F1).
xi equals 11.2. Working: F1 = 10.8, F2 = 11.2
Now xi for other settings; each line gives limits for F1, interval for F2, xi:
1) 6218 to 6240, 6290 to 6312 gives 10.8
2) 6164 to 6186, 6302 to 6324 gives 10.8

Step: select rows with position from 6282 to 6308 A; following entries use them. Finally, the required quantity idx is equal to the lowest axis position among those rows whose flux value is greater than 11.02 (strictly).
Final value 6283 A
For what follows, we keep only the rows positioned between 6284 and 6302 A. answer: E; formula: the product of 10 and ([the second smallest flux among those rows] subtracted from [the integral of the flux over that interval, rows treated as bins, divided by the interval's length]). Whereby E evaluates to 2.0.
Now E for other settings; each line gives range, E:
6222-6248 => 2.4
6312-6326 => -0.2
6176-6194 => 2.9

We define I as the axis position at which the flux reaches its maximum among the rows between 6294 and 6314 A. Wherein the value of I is 6304 A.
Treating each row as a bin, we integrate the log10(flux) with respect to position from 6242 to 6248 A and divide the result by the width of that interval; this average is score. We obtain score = 1.02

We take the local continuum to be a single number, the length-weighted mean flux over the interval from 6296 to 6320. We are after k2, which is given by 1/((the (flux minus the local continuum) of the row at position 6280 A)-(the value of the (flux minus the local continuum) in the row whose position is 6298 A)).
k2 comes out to -1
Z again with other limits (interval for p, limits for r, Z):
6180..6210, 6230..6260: 0.307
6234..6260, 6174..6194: 0.293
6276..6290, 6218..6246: 0.298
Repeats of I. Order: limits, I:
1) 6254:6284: 6271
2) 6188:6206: 6193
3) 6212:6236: 6217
